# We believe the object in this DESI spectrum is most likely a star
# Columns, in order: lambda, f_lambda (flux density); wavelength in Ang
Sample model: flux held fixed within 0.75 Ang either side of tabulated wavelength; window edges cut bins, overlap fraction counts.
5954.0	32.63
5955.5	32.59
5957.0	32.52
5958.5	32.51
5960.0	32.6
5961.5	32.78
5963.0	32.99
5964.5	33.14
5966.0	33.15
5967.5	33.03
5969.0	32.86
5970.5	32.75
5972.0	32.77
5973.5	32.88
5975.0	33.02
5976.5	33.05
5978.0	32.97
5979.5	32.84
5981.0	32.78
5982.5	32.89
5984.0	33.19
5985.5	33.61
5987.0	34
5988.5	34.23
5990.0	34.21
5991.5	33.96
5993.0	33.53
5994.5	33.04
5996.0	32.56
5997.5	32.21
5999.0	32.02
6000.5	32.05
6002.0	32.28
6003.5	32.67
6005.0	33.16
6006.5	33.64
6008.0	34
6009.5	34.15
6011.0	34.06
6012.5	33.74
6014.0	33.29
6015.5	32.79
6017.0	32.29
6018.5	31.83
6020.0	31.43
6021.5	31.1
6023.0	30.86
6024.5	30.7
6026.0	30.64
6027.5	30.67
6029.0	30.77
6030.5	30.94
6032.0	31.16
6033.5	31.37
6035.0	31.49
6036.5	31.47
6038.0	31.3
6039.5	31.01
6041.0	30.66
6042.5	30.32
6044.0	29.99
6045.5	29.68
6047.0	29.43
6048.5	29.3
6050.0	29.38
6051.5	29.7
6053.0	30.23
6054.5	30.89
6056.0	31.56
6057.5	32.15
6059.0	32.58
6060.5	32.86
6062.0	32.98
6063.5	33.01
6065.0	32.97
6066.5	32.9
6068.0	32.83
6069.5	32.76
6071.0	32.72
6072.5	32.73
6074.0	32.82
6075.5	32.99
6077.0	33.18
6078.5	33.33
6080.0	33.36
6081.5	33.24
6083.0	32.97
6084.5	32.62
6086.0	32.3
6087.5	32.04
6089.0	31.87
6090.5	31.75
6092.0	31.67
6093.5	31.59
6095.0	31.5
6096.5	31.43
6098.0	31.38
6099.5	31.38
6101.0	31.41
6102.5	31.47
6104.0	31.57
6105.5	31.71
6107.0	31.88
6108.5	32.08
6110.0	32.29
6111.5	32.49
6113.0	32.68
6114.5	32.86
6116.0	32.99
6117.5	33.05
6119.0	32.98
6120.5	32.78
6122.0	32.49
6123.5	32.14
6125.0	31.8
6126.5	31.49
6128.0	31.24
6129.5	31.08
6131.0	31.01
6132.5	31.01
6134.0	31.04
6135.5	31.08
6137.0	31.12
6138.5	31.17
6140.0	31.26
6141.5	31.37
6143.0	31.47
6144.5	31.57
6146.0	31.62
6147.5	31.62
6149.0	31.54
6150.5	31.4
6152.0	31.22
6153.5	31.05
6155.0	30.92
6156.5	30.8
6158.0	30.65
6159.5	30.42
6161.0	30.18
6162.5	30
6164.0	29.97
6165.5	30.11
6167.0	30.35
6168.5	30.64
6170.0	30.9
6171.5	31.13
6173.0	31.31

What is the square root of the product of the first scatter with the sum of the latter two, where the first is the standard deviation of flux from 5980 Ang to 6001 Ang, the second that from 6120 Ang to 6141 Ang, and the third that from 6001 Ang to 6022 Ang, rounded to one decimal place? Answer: 1.1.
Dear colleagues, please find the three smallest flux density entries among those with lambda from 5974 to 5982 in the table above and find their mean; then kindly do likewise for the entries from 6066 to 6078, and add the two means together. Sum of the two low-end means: 65.6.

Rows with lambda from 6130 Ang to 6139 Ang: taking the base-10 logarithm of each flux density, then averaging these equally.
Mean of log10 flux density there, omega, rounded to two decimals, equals 1.49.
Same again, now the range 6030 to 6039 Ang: 1.50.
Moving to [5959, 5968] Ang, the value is 1.52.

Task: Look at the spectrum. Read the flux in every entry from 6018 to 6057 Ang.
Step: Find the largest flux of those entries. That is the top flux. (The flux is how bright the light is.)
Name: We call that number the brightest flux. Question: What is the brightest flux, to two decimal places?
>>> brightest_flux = 31.83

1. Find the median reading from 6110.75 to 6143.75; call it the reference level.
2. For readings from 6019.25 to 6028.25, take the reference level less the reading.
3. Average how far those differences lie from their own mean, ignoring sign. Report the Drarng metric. 0.24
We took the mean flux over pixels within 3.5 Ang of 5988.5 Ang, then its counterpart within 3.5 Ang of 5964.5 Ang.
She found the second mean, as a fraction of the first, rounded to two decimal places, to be 0.97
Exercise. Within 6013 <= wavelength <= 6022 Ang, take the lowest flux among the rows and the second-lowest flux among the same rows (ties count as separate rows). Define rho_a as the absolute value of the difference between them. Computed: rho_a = 0.33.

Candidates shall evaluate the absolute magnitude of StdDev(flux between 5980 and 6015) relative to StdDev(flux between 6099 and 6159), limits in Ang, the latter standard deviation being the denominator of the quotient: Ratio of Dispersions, 1.1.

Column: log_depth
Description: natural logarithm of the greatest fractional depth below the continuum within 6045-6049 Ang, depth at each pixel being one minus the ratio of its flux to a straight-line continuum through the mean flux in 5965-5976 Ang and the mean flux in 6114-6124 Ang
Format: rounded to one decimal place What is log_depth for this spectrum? -2.2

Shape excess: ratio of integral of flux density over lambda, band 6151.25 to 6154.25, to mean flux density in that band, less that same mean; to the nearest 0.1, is -28.1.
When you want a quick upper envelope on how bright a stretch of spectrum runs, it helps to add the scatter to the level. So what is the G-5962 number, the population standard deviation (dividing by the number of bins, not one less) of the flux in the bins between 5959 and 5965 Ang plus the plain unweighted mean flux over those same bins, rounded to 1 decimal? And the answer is 33.1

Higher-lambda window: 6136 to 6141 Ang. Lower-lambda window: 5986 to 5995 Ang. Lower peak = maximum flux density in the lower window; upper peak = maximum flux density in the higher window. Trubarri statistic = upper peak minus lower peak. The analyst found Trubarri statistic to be -3.0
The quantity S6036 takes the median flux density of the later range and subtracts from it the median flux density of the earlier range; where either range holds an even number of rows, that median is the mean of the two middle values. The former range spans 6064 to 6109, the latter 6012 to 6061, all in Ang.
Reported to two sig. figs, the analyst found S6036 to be 1.2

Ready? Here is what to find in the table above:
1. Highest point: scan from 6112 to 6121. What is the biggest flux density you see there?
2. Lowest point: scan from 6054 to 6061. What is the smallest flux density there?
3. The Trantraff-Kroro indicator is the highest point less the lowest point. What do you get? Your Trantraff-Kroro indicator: 2.2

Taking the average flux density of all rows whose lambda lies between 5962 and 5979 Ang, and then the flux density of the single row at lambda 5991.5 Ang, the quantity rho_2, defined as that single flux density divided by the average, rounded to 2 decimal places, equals 1.03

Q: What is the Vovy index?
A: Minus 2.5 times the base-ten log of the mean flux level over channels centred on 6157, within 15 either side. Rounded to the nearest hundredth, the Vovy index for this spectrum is -3.72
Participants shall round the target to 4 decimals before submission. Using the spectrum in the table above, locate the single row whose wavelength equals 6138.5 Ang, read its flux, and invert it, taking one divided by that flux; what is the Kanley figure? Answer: 0.0321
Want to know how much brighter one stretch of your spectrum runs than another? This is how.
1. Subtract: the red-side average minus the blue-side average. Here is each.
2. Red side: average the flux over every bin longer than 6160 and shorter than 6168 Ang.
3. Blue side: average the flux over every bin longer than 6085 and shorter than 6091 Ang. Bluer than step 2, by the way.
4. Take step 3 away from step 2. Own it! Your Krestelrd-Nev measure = -1.9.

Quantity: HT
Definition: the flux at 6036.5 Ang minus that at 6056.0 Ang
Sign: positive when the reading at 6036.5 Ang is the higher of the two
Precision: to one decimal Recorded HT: -0.1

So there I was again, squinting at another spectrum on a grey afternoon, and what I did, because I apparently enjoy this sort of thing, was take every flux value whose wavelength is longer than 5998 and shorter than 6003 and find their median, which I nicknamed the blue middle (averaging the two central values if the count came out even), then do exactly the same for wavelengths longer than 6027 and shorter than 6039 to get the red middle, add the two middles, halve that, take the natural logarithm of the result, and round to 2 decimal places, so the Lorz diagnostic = 3.45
